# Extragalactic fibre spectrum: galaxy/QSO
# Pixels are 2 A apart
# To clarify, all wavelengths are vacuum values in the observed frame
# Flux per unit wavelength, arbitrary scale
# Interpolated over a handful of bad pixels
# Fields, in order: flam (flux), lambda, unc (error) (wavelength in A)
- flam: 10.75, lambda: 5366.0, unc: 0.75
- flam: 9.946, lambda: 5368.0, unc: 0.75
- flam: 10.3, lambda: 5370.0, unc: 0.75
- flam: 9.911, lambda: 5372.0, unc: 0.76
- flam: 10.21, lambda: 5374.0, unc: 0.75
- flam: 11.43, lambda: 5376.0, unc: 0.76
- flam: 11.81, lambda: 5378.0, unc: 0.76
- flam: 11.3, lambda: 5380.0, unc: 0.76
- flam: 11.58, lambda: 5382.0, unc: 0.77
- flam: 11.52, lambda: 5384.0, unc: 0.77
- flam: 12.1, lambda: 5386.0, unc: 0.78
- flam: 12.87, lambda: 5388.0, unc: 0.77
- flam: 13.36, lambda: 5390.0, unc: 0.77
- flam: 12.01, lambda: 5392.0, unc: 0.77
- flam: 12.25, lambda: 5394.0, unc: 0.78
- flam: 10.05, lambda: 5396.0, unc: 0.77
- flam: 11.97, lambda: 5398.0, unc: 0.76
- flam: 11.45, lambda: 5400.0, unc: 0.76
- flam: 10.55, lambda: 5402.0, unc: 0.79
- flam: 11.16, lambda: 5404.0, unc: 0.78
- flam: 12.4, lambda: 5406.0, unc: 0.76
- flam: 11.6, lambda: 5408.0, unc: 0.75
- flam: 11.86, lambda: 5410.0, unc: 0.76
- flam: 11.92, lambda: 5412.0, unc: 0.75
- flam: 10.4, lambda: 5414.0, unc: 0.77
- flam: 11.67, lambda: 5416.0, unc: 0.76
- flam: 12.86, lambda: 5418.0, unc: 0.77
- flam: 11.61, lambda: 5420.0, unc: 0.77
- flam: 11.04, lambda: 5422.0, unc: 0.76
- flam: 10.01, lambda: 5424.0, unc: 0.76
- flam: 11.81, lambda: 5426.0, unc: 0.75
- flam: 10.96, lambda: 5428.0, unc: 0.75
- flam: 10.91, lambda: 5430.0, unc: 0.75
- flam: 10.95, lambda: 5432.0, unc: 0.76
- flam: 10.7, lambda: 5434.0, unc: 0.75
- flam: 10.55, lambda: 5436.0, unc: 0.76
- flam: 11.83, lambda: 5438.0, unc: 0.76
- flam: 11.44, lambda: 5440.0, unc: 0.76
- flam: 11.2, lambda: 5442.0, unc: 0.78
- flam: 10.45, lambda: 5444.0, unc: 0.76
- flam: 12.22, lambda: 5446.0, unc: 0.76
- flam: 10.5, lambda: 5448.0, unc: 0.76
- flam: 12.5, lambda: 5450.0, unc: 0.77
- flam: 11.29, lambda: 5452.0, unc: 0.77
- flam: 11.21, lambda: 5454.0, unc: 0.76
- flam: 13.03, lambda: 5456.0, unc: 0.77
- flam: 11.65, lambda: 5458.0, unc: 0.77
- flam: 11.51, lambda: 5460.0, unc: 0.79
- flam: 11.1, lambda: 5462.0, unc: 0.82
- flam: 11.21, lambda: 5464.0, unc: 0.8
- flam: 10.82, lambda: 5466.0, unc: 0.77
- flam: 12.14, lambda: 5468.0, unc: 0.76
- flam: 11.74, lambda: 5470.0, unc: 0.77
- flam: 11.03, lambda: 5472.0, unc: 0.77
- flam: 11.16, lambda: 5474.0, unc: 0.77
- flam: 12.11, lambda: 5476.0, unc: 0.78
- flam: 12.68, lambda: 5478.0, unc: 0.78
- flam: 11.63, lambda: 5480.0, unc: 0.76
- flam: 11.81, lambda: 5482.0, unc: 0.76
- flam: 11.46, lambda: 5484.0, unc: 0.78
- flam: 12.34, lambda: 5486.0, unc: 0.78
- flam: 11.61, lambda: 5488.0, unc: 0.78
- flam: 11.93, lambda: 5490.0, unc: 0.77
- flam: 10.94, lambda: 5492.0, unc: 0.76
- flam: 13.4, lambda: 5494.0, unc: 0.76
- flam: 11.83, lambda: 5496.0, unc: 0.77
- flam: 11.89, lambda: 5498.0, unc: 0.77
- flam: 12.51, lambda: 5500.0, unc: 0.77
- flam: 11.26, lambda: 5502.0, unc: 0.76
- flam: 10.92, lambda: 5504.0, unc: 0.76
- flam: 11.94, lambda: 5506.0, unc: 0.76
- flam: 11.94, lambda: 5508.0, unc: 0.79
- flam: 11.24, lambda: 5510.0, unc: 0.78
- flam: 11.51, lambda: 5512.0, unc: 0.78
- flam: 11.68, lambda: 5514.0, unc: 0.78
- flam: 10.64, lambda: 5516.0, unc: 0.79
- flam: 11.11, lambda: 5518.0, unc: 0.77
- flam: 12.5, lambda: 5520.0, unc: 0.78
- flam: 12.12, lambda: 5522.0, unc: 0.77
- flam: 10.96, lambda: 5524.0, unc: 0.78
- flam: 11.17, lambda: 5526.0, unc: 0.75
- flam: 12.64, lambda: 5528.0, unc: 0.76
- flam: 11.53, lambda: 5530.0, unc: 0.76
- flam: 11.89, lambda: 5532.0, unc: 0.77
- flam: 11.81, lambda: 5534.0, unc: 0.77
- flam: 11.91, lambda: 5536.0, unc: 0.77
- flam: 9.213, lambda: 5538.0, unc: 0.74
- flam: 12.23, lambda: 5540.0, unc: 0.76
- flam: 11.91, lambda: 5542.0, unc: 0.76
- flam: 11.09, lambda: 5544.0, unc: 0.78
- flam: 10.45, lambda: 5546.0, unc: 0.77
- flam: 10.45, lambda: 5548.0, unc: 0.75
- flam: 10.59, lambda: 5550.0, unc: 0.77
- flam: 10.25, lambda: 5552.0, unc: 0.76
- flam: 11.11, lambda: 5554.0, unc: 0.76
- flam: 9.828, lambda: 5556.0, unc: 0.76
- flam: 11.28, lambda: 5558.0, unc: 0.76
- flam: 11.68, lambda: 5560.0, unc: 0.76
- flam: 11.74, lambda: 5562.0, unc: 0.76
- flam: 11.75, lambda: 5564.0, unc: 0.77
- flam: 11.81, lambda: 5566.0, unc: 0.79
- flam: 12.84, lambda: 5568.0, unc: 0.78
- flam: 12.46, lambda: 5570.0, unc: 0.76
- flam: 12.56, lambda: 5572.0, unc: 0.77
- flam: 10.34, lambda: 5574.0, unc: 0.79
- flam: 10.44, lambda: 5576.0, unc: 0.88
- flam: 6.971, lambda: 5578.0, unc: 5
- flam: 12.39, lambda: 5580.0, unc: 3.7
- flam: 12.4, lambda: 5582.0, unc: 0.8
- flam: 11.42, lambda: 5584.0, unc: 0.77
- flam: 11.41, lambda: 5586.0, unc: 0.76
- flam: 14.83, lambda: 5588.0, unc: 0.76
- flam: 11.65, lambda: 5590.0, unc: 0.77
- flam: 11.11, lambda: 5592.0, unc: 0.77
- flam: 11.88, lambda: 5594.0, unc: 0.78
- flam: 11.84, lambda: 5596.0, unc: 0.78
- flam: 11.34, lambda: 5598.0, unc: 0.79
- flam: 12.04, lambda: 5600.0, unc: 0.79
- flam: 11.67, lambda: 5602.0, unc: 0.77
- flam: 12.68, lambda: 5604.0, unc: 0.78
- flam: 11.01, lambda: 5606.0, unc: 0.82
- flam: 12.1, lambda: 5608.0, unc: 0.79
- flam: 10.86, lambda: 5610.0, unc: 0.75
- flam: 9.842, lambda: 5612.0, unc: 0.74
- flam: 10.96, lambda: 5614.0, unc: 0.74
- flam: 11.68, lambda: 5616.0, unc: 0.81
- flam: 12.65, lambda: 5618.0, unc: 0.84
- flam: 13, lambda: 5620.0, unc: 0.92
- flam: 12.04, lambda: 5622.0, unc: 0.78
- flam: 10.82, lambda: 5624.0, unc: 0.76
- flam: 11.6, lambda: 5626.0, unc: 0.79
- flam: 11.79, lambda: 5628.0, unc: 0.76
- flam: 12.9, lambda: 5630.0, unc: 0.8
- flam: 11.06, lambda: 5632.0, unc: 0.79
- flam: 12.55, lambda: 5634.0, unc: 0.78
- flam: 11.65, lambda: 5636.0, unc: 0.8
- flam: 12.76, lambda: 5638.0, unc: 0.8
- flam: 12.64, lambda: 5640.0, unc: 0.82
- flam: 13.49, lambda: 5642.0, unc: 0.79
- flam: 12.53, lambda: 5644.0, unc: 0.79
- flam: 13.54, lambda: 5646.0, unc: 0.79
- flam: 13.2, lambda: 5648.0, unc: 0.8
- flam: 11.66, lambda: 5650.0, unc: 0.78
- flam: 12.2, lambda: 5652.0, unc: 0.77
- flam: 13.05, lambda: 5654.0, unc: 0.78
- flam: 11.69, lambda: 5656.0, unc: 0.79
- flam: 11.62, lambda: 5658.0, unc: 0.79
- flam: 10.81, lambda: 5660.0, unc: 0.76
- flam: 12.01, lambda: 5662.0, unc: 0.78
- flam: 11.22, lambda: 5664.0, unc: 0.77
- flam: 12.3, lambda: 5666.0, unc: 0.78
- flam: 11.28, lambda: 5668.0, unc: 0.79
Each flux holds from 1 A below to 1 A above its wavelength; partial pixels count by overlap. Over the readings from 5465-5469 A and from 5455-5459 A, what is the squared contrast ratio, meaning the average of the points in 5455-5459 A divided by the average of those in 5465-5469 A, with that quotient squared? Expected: 1.16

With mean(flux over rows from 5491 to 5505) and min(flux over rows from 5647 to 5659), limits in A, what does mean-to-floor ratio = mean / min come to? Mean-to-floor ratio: 1.02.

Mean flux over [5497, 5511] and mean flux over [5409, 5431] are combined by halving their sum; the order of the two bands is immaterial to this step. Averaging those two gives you 11.52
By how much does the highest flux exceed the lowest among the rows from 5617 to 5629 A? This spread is 2.2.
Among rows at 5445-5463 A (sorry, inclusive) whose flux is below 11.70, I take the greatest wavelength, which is 5462.0 A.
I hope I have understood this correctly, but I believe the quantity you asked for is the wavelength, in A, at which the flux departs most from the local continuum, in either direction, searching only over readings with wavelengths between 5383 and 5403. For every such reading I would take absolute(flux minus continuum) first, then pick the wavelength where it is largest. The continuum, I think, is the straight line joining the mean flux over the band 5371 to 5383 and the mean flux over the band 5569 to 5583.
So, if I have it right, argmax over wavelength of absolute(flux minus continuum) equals 5390.0 A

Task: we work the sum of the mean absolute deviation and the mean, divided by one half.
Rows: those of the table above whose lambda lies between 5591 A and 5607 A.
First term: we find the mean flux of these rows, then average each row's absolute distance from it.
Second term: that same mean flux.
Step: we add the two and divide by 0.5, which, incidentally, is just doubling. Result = 24.2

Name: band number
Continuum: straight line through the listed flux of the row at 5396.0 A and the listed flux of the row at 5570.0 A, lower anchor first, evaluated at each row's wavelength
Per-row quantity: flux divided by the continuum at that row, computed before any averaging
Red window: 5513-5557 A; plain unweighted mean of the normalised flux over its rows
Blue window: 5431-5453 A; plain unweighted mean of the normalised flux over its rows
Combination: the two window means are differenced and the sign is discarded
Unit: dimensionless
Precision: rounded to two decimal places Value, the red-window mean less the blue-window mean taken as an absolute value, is 0.11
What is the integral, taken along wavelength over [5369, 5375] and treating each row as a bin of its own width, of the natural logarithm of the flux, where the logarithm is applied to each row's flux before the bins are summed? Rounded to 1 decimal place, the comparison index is 13.9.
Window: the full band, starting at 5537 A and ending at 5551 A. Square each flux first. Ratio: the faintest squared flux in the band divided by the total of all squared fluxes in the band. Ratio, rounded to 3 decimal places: 0.102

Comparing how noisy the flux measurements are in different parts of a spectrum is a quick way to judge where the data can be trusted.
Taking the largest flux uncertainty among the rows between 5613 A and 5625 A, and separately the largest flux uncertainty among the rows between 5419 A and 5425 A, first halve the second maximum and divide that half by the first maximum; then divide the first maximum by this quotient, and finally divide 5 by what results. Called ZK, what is 2.27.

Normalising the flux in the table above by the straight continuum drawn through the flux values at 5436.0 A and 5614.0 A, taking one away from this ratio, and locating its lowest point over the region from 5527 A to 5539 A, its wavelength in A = 5538.0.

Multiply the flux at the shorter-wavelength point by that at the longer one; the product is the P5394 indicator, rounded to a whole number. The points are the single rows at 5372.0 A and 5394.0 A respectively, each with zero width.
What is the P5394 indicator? 121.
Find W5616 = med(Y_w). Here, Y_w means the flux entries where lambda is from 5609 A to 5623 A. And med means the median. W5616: 11.7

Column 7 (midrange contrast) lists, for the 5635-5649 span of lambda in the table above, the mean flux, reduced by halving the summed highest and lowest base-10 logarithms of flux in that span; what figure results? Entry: 11.73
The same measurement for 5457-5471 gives 10.39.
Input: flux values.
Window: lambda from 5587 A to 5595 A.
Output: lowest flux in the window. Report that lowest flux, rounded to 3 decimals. 11.110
